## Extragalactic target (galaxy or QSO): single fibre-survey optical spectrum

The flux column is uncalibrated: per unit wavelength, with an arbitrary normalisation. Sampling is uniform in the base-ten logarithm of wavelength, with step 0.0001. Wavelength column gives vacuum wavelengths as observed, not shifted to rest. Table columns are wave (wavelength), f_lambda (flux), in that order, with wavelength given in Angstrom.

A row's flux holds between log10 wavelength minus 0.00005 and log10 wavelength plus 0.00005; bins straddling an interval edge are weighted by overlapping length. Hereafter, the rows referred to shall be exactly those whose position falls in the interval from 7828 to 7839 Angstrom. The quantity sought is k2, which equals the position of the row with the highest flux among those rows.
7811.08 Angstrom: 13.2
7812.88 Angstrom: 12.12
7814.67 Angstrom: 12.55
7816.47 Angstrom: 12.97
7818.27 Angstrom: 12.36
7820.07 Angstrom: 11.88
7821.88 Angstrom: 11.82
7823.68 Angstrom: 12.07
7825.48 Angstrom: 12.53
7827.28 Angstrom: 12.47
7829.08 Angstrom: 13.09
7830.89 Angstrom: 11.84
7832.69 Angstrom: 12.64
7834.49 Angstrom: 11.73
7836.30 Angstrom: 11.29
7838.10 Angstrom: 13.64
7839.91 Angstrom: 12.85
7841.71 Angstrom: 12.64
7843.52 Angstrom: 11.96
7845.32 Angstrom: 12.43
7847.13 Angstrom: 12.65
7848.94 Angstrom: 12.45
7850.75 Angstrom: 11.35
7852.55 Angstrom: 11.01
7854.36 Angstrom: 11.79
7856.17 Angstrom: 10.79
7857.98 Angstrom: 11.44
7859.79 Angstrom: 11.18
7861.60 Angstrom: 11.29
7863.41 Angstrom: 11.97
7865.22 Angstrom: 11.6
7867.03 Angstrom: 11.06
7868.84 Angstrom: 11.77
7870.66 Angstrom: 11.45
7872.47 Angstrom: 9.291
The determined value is 7838.10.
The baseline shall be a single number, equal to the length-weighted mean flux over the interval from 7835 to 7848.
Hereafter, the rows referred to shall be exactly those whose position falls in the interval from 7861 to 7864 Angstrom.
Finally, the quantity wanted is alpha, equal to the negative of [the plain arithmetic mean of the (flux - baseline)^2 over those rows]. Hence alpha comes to -0.8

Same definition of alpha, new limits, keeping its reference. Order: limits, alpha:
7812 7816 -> -0.1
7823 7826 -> -0.1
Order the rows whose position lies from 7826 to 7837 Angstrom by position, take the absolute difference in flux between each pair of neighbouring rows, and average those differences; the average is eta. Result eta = 0.8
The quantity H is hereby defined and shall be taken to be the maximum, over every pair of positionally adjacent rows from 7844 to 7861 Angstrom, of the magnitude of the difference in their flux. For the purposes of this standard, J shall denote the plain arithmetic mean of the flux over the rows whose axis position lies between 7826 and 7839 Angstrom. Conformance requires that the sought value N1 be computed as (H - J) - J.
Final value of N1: -23.7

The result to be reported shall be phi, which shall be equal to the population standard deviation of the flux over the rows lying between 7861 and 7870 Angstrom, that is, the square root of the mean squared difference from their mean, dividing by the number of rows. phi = 0.327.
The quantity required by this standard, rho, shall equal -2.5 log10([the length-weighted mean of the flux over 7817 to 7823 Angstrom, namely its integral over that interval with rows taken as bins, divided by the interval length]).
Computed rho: -2.70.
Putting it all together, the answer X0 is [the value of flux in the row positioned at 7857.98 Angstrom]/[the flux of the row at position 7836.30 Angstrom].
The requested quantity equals 1.01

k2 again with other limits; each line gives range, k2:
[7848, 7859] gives 7848.94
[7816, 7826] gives 7816.47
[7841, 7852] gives 7847.13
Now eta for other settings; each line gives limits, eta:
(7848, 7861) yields 0.7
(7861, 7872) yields 0.5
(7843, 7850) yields 0.3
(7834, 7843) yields 0.9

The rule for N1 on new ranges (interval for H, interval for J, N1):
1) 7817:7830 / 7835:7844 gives -24.3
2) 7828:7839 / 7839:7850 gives -22.6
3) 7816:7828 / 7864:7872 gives -22.3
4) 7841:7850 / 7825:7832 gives -24.3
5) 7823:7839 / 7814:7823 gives -22.3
